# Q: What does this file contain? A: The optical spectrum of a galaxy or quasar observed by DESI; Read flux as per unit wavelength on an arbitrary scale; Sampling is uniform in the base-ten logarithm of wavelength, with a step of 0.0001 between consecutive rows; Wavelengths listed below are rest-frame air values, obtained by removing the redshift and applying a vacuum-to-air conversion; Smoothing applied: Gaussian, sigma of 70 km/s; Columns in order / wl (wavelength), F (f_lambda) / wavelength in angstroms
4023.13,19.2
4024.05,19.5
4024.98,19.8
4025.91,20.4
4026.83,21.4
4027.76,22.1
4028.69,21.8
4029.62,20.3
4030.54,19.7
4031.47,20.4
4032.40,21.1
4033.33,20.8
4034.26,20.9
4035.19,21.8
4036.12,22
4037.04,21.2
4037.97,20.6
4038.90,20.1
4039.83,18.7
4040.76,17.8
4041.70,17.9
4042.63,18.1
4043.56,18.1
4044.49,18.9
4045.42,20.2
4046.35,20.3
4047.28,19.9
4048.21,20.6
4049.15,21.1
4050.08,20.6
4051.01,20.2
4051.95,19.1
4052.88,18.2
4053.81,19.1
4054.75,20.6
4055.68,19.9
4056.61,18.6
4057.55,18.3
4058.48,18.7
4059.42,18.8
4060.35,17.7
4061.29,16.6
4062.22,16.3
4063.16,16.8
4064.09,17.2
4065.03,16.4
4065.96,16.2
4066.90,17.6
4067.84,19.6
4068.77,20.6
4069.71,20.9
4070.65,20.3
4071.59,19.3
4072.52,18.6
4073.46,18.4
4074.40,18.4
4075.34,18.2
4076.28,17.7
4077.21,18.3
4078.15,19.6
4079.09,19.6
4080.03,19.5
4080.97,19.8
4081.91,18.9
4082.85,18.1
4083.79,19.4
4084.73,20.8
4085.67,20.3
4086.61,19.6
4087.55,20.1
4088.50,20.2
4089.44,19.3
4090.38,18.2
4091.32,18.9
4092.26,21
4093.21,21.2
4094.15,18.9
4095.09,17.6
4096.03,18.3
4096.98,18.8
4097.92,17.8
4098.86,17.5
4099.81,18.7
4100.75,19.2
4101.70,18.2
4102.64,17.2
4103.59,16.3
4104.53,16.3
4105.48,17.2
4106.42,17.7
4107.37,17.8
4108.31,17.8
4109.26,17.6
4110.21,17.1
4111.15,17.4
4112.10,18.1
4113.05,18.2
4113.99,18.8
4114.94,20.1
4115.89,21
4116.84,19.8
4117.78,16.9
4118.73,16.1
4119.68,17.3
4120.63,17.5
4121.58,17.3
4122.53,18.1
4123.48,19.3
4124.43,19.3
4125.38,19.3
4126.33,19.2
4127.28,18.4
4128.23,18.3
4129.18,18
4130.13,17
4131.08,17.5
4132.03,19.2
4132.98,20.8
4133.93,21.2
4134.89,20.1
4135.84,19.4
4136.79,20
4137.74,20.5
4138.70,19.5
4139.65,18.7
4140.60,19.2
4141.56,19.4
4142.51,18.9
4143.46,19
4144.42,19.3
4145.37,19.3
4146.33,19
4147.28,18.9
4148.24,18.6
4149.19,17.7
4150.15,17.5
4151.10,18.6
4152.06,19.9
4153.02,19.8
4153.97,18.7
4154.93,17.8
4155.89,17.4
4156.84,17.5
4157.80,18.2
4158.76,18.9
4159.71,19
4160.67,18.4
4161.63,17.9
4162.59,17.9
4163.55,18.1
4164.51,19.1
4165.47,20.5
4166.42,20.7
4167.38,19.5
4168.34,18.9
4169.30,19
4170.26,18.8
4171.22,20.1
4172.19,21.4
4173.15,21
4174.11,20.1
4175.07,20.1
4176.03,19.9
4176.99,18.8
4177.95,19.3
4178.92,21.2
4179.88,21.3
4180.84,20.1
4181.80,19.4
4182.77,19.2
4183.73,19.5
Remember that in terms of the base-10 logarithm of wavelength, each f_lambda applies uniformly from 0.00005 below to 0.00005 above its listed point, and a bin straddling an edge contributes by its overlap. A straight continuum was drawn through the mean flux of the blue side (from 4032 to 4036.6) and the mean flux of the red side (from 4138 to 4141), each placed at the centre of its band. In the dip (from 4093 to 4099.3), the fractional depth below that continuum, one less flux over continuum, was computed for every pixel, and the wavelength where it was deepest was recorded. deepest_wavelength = 4098.86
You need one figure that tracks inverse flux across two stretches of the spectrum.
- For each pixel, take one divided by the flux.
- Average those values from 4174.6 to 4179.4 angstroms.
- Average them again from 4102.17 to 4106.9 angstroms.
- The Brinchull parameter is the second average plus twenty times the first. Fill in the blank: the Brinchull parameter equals 1.07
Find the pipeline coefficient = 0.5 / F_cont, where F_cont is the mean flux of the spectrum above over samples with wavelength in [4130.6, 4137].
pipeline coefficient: 0.0253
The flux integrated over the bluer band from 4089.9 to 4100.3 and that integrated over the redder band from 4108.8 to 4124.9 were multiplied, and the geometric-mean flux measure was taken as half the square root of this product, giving 120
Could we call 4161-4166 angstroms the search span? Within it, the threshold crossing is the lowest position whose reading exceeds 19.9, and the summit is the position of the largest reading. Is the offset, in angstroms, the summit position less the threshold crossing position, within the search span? 0.0 angstroms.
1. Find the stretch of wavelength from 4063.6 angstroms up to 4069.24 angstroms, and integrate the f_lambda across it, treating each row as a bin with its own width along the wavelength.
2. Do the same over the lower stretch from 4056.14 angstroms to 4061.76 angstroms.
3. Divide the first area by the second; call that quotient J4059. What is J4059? 0.99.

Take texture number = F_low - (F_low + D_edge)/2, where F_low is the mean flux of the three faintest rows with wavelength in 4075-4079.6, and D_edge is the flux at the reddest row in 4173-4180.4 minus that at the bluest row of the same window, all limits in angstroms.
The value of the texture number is 8.88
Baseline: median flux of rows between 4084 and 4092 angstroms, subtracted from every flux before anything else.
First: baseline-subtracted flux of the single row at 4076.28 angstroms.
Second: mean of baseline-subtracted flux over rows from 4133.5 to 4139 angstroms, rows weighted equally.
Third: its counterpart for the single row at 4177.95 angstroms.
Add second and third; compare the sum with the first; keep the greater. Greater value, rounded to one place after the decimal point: -0.3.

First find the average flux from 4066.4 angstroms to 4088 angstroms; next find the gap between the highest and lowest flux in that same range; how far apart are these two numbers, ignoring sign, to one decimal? 16.0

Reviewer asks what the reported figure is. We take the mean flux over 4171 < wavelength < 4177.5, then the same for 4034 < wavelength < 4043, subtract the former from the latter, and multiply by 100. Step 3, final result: -29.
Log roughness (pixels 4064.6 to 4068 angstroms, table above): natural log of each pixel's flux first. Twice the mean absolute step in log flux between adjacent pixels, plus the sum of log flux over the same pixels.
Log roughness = 11.6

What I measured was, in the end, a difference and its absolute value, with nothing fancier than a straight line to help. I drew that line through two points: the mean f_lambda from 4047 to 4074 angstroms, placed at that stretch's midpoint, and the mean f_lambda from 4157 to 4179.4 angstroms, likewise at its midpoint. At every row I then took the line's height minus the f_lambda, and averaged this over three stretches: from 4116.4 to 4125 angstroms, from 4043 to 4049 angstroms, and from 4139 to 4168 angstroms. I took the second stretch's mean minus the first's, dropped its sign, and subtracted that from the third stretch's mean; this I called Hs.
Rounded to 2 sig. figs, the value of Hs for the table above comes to -1.6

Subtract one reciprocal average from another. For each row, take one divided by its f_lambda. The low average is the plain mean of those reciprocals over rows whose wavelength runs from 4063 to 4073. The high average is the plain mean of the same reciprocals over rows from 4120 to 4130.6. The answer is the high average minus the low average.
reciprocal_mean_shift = 0.000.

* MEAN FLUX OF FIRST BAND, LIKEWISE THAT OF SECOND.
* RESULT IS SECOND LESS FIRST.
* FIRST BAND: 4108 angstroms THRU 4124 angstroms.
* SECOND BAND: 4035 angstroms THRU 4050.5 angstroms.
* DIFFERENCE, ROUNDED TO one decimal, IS 1.7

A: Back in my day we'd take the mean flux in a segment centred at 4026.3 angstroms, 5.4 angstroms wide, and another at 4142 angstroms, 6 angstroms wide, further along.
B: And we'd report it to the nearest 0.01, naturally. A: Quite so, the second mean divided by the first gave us 0.92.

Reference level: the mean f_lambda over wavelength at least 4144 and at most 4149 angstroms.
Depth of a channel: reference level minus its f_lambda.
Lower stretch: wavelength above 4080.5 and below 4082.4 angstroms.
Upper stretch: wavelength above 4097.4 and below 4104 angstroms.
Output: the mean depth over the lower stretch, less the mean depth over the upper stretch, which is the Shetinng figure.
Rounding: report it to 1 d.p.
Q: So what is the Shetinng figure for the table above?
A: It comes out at -1.5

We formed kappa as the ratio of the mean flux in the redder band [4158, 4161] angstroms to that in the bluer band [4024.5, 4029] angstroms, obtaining 0.89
